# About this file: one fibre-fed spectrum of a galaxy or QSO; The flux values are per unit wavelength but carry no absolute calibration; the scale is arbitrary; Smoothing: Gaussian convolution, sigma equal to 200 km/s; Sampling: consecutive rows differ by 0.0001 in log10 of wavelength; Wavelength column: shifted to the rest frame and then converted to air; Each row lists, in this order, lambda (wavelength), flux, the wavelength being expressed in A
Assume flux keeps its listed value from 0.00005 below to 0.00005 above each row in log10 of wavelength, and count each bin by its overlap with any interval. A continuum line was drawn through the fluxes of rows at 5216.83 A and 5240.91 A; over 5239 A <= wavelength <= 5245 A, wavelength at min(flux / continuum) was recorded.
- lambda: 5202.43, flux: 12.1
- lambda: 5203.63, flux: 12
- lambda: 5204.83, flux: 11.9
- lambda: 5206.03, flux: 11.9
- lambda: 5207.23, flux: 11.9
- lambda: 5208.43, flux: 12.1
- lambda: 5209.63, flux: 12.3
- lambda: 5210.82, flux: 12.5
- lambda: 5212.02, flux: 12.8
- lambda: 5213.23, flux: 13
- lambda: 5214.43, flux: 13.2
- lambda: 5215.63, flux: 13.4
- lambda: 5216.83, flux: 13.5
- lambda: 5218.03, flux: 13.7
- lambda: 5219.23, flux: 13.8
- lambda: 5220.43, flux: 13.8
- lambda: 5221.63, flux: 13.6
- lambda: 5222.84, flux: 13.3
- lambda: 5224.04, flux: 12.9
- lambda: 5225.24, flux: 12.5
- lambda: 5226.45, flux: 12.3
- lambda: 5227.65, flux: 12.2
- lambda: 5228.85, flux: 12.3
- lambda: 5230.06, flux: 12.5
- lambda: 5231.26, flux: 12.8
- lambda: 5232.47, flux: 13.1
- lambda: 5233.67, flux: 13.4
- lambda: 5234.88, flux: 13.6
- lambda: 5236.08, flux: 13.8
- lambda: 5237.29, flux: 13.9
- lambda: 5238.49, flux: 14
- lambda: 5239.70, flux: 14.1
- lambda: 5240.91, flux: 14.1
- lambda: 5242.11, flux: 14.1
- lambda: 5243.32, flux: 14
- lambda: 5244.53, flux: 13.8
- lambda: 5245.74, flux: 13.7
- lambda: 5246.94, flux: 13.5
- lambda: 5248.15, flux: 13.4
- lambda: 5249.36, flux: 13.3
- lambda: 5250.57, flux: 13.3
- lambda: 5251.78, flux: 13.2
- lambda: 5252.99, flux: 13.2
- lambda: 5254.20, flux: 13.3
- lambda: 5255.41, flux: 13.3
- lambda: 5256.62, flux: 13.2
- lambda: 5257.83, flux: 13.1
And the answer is 5244.53 A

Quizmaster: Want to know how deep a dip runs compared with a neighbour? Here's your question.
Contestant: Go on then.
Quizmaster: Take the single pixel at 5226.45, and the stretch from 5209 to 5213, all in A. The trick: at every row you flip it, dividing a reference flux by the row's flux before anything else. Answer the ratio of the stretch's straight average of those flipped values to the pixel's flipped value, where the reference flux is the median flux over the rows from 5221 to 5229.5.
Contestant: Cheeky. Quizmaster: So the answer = 0.98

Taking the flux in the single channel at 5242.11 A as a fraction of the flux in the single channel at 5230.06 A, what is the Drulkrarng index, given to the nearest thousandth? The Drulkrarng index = 1.128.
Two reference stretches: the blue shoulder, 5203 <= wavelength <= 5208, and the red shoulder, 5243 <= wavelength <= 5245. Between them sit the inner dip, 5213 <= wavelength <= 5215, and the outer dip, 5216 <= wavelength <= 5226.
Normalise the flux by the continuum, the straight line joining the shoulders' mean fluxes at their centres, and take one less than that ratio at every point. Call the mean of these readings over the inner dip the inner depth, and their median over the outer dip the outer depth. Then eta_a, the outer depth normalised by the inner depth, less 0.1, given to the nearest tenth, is 1.1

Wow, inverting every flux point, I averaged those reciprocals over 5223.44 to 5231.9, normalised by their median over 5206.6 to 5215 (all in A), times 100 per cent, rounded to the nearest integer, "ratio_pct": 100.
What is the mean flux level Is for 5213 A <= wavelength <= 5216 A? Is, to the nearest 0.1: 13.2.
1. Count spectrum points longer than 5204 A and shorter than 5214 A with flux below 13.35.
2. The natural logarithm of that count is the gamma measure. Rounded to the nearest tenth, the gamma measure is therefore 2.1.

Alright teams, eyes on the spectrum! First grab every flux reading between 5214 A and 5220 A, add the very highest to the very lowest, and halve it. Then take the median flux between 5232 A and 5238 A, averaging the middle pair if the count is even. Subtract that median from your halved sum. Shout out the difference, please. -0.1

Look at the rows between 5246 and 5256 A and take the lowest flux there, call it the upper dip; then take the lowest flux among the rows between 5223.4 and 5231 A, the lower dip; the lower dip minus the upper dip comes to -1.0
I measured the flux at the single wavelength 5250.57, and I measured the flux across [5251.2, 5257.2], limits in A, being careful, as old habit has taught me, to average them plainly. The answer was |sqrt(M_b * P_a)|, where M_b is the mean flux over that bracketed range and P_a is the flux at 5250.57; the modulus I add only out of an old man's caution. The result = 13.3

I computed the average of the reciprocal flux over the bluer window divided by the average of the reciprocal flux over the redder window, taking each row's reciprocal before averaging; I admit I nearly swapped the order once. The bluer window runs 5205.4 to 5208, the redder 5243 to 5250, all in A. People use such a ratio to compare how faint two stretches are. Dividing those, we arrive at 1.14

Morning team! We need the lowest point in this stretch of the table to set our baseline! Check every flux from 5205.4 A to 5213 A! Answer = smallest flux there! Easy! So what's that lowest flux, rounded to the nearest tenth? 11.9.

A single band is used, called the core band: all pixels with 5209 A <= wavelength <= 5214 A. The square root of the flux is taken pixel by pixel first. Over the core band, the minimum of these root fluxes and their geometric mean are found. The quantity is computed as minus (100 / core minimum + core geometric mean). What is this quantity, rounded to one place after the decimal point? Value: -32.1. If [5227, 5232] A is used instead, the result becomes -32.2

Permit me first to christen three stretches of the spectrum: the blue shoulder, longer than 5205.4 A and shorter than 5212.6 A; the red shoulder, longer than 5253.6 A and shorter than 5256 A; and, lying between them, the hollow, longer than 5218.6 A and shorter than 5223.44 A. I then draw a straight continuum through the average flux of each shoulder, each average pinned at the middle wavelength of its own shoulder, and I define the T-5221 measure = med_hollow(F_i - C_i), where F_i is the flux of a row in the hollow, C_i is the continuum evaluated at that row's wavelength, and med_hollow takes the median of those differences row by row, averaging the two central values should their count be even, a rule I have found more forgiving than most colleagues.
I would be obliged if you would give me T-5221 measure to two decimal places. 1.17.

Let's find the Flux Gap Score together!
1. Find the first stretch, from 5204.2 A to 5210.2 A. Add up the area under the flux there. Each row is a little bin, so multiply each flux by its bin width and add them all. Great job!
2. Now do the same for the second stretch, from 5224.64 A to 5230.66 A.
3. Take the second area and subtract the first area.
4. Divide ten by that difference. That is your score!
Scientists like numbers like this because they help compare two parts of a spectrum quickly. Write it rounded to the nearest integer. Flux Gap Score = 4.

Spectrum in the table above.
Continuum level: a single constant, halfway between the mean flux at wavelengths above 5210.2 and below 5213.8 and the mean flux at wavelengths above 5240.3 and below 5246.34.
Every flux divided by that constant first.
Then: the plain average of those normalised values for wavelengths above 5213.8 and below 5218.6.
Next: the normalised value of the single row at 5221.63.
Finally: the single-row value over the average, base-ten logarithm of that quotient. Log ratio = 0.005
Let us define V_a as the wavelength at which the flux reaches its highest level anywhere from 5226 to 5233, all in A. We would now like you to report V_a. 5232.47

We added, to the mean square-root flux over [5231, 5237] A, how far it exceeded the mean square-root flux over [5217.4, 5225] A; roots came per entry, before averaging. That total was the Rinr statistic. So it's 3.6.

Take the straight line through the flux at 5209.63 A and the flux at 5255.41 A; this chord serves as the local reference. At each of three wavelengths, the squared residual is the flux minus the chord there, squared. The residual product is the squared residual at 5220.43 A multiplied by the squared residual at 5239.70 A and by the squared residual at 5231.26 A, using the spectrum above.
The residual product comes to 0.00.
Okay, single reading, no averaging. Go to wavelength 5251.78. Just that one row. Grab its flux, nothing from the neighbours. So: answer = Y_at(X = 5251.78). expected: 13.2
